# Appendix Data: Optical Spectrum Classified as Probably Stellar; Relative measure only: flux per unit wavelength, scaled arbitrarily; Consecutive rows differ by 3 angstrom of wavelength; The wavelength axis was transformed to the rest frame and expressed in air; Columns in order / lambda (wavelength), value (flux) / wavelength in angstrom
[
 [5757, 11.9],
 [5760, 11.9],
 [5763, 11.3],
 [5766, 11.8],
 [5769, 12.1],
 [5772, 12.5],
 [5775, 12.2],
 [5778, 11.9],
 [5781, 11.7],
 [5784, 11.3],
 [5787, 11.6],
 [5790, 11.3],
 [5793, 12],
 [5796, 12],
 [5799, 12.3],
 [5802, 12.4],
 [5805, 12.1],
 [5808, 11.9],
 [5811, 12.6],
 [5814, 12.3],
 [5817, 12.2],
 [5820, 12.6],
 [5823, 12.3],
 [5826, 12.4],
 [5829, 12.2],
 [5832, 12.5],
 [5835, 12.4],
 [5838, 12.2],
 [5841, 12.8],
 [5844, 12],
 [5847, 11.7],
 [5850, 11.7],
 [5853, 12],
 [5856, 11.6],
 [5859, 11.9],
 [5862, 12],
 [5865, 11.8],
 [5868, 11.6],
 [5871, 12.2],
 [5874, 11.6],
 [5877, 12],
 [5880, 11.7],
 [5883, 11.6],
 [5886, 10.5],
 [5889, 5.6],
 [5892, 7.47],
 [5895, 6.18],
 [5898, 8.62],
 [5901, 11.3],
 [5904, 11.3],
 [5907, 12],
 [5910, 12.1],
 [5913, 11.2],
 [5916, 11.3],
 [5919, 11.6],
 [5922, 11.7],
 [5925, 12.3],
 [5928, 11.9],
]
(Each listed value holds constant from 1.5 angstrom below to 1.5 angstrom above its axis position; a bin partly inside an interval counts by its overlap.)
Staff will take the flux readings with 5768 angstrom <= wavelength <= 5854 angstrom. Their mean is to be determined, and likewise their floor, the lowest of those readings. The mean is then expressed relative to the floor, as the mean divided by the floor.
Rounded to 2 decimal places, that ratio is 1.07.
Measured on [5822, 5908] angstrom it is 2.00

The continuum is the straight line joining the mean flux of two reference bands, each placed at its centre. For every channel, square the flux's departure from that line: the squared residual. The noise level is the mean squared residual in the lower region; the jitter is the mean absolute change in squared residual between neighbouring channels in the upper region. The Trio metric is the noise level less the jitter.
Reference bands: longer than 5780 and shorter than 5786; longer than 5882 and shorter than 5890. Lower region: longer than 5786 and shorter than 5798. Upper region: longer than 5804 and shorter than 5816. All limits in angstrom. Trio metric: -0.7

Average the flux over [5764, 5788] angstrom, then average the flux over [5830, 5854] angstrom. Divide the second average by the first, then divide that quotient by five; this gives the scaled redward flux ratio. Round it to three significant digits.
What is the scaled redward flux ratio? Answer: 0.205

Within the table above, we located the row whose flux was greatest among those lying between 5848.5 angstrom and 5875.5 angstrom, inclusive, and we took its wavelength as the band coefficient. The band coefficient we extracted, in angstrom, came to 5871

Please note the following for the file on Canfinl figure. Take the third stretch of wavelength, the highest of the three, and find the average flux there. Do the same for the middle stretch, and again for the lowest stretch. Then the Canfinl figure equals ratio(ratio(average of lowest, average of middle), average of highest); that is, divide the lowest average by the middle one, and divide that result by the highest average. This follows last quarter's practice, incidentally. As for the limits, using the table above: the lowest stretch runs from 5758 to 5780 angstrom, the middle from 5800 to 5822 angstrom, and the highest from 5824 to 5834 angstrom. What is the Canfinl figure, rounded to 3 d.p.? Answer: 0.079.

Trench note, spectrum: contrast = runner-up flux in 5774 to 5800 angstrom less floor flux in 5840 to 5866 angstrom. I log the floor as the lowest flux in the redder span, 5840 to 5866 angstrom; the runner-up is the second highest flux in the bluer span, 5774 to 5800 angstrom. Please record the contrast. 1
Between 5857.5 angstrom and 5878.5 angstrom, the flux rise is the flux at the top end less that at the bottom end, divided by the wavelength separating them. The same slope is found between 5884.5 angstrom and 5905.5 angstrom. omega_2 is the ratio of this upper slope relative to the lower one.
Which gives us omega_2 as 8.0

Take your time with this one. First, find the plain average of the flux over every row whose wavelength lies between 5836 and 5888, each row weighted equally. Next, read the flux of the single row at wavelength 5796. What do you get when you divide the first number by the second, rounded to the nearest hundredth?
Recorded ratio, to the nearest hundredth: 0.98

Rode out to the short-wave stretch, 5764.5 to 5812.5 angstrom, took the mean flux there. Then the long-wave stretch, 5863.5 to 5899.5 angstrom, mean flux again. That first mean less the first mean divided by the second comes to 10.8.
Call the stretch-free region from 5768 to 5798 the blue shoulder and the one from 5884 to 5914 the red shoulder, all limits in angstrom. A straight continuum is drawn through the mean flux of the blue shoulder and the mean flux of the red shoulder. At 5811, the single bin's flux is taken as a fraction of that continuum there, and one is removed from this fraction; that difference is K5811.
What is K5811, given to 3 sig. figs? 0.113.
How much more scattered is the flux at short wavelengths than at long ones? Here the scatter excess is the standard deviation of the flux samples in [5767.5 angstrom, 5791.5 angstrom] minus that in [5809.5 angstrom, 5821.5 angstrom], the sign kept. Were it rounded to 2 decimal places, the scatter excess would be 0.22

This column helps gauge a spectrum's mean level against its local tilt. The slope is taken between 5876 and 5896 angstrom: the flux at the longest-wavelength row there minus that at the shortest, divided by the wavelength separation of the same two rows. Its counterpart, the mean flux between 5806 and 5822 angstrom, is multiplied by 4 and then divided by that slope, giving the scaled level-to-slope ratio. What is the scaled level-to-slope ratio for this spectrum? -152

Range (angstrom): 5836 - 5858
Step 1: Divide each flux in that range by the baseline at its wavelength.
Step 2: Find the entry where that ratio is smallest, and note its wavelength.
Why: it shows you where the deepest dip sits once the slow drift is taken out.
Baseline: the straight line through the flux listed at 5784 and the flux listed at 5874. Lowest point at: 5856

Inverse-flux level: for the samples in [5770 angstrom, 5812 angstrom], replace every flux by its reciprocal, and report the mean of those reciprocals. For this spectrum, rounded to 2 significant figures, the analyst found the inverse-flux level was 0.084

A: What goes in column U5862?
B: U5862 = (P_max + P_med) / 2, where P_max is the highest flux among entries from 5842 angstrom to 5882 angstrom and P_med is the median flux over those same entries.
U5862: 12.0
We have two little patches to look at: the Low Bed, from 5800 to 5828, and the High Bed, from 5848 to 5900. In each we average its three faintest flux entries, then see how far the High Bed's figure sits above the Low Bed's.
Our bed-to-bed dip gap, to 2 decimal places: -5.65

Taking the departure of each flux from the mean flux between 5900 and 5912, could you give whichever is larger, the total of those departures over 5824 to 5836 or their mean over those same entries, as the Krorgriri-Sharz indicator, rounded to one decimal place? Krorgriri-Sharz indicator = 2.8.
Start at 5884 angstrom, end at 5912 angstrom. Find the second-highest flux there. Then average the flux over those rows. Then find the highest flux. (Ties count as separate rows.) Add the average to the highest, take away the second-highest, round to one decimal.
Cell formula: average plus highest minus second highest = 9.6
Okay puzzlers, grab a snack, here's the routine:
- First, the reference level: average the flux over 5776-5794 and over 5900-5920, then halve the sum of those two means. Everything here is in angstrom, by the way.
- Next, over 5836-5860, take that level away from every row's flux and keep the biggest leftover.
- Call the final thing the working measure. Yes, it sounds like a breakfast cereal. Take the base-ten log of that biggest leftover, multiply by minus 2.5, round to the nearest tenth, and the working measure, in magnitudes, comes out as -0.2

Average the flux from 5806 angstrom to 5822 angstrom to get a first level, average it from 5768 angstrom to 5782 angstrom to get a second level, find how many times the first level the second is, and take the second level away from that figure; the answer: -11.1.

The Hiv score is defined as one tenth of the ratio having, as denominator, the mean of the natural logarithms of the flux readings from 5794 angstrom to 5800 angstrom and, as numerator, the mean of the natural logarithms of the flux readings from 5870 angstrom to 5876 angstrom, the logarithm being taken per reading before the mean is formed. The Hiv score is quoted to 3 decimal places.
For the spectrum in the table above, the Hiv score 0.099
